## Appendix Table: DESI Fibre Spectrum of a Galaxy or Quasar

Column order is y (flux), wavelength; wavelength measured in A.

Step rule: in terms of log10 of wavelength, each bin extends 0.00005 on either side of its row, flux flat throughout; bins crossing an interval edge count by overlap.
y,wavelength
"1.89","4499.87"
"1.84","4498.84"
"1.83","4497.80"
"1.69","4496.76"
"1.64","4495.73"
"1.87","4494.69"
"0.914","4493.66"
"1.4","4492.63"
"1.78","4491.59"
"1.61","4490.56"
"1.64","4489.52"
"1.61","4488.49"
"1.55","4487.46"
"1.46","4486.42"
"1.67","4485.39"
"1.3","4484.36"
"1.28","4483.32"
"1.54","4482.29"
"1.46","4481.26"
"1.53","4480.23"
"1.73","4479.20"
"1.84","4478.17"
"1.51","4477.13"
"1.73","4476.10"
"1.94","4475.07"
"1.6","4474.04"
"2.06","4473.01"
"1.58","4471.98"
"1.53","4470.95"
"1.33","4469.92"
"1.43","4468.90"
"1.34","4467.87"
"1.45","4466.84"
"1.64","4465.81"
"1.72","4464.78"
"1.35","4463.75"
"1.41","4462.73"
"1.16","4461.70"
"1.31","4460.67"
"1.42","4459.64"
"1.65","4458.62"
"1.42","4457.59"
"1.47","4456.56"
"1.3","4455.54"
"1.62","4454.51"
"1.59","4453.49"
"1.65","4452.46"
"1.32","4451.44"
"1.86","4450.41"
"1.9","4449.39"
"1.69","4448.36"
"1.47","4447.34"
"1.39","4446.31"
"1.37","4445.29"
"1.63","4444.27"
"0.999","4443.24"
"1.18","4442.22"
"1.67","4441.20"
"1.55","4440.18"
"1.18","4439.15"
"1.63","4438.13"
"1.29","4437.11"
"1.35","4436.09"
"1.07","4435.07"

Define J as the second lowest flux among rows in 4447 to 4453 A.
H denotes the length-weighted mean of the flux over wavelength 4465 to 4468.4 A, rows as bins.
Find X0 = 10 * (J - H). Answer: -0.25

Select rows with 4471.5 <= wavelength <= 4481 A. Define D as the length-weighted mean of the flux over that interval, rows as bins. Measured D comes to 1.72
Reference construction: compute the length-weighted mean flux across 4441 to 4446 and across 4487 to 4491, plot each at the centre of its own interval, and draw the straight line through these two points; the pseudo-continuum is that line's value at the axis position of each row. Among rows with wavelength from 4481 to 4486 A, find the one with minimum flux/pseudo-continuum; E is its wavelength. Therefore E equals 4483.32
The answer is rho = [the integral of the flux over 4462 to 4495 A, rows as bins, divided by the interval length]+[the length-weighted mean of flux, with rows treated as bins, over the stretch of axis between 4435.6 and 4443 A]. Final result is 2.946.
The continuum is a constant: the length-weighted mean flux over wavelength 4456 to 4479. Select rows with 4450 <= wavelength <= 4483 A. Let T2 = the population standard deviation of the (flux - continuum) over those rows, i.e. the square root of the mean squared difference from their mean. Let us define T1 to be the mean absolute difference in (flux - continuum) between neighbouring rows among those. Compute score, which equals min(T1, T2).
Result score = 0.200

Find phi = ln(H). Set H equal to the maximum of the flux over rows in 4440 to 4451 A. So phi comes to 0.64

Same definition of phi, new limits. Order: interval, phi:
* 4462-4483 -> 0.72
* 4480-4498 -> 0.63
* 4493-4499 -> 0.63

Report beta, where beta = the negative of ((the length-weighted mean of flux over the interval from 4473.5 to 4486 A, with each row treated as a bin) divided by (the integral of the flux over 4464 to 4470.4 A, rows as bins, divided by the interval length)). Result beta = -1.077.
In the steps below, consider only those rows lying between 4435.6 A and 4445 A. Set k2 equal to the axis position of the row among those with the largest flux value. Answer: 4441.20 A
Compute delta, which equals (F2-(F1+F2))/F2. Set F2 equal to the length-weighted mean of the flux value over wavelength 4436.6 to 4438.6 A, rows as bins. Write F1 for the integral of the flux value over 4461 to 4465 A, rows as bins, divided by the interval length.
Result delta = -0.95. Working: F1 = 1.38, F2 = 1.458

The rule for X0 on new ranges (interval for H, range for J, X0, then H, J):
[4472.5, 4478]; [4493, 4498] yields -1.30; 1.77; 1.64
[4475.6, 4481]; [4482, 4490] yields -3.57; 1.66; 1.3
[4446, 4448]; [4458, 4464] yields -1.42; 1.45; 1.31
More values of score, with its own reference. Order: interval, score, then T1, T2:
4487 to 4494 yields 0.193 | 0.193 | 0.261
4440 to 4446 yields 0.244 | 0.336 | 0.244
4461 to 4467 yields 0.185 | 0.190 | 0.185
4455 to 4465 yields 0.156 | 0.180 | 0.156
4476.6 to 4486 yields 0.175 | 0.180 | 0.175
